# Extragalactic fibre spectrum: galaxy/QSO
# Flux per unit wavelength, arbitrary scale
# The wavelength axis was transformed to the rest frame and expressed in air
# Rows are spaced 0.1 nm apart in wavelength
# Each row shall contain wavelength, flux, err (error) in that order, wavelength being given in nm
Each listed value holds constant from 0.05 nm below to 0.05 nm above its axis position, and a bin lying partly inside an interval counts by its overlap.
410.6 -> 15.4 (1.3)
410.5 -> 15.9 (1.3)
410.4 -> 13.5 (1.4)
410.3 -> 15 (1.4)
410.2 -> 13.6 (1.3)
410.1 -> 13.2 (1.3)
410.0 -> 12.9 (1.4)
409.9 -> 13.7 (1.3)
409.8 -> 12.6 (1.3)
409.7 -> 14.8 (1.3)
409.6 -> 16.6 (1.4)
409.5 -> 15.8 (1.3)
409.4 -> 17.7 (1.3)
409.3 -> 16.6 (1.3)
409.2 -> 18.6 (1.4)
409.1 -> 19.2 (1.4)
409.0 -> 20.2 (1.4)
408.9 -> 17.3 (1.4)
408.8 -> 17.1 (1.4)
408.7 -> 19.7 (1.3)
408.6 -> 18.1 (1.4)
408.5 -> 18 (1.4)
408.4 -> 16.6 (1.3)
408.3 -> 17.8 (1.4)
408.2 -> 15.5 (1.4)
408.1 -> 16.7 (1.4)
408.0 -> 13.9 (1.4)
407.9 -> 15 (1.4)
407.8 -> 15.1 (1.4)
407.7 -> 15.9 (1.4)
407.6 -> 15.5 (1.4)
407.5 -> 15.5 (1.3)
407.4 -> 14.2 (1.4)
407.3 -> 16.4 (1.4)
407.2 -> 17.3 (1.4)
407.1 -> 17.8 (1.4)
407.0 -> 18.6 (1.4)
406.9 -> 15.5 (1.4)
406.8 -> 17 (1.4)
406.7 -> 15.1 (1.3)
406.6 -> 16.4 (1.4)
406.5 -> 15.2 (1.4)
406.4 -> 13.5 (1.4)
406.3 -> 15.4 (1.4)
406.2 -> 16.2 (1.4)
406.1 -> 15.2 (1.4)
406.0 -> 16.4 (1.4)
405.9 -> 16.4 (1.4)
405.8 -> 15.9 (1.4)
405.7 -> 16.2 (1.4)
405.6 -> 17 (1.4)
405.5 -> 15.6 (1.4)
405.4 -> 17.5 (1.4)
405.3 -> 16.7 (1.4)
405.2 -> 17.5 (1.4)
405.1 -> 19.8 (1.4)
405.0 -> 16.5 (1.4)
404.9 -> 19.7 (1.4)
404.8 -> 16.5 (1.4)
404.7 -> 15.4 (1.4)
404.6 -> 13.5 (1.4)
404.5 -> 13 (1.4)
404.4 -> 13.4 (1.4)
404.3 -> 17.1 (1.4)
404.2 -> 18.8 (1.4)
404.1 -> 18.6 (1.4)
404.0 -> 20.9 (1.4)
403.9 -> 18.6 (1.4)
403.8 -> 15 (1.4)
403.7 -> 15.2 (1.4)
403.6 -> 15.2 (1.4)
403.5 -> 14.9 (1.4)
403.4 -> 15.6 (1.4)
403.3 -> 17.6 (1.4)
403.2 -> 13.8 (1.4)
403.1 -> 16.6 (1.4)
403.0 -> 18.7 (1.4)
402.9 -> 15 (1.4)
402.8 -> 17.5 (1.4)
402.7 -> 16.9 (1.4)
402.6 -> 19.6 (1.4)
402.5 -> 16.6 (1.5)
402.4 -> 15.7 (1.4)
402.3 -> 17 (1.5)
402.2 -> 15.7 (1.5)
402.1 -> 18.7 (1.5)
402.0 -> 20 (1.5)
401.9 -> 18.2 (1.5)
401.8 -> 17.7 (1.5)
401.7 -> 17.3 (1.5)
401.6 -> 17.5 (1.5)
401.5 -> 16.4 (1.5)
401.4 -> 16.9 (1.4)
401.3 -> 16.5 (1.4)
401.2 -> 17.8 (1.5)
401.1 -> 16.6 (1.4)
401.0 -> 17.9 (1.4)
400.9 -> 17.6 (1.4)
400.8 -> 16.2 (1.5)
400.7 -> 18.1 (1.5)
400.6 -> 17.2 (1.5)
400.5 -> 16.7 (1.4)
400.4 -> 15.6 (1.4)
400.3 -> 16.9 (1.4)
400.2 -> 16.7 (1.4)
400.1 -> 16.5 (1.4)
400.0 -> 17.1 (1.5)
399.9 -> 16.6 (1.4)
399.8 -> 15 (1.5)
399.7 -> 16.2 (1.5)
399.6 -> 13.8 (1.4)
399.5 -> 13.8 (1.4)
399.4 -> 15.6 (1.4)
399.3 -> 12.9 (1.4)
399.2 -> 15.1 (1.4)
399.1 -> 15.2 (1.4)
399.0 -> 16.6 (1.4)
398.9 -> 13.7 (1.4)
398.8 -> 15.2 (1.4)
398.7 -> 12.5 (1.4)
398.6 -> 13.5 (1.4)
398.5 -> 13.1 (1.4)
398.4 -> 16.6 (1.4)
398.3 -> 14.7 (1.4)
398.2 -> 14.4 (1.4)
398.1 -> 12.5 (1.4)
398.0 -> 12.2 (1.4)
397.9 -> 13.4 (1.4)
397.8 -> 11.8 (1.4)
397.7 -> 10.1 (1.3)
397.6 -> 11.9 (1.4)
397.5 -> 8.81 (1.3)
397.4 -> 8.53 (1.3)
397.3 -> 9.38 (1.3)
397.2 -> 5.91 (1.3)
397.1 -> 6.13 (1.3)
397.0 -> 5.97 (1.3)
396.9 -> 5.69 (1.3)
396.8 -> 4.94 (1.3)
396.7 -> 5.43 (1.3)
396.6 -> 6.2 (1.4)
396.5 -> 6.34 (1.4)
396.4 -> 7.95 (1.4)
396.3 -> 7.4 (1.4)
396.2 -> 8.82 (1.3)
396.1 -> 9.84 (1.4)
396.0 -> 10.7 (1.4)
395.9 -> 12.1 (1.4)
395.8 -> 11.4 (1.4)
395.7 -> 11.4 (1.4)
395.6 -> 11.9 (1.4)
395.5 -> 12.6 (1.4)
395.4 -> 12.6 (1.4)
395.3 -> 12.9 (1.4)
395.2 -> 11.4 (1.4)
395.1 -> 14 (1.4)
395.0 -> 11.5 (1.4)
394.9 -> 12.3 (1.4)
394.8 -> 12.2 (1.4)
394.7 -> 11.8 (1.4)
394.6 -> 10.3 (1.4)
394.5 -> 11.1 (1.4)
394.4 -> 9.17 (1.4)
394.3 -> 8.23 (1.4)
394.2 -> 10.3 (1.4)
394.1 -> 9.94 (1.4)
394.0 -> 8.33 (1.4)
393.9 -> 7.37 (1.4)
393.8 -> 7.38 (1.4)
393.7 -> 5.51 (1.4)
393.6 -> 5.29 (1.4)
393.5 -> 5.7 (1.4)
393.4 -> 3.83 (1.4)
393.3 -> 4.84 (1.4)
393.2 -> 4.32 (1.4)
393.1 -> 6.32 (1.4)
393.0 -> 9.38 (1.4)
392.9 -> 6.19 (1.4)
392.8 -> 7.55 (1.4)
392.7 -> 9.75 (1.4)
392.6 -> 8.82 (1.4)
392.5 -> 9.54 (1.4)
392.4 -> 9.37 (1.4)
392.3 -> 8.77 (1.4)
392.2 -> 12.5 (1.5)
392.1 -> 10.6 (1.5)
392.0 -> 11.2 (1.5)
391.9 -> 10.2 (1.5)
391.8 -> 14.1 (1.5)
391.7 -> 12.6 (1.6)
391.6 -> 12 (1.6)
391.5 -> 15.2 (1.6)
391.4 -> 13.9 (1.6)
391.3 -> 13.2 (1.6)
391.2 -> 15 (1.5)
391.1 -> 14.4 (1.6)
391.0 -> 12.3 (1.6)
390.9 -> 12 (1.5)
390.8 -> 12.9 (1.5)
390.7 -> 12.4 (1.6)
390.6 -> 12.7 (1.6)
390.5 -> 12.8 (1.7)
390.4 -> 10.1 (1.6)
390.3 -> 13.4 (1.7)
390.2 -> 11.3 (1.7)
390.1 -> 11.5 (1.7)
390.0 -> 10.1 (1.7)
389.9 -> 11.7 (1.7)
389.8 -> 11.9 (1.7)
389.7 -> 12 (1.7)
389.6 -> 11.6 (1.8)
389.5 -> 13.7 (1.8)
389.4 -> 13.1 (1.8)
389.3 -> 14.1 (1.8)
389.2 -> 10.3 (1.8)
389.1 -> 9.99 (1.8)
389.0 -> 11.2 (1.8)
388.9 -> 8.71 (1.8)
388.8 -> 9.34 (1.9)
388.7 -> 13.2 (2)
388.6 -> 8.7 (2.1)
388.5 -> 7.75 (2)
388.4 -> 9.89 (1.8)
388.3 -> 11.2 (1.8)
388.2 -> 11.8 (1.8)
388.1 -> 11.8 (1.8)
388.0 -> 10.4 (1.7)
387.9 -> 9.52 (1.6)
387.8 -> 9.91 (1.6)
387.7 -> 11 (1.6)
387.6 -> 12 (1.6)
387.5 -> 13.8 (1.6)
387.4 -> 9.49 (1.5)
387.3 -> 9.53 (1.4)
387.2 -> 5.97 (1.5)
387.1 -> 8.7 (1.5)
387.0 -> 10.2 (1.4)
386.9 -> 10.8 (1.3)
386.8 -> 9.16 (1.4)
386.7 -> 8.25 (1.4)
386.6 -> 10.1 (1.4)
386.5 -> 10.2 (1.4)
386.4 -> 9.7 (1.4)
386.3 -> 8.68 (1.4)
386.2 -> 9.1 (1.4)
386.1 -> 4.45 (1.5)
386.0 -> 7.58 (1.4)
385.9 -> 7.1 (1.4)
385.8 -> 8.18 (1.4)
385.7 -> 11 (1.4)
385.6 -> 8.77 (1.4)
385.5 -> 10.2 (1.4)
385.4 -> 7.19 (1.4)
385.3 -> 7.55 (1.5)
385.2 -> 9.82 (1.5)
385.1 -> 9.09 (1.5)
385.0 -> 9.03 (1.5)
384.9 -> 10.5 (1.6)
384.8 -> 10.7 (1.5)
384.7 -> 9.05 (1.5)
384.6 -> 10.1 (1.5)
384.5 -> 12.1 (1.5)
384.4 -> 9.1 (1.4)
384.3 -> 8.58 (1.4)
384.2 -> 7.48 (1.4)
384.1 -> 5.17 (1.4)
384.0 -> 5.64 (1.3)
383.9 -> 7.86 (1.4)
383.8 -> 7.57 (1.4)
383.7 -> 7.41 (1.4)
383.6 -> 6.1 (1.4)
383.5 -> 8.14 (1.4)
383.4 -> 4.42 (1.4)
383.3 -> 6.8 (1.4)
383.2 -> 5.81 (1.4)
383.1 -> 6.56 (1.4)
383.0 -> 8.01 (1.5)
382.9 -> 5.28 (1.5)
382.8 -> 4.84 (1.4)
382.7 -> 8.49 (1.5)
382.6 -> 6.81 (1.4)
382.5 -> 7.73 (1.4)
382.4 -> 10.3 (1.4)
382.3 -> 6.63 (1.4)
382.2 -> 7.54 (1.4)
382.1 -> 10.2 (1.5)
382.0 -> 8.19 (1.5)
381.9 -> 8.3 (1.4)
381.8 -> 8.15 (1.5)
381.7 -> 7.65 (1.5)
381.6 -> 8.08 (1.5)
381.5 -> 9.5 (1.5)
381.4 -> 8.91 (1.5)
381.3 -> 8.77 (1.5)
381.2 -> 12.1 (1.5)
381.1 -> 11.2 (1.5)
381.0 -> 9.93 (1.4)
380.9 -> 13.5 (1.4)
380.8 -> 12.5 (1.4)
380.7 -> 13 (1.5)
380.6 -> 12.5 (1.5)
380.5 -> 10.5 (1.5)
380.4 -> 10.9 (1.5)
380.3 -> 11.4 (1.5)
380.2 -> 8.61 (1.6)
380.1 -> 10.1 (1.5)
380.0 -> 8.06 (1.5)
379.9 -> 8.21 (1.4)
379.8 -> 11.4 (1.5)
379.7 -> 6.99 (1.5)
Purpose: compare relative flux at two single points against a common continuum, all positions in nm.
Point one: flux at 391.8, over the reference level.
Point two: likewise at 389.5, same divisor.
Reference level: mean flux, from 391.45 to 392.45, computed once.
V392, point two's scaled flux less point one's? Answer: 0.0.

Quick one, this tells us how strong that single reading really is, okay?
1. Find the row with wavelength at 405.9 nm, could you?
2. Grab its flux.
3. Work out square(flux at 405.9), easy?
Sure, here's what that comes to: 269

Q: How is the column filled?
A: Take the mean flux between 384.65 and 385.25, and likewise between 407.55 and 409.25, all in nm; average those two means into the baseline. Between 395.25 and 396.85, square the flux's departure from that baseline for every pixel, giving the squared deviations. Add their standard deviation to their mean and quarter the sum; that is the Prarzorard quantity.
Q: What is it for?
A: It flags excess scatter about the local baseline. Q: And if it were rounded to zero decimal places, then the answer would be 12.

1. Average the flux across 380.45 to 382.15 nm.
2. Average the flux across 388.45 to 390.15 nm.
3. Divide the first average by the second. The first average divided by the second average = 0.92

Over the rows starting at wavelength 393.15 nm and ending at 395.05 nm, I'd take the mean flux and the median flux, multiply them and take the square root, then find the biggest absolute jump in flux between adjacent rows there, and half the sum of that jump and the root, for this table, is 5.2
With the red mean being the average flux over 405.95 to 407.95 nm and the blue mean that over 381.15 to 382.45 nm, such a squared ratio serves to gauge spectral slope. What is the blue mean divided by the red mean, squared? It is 0.31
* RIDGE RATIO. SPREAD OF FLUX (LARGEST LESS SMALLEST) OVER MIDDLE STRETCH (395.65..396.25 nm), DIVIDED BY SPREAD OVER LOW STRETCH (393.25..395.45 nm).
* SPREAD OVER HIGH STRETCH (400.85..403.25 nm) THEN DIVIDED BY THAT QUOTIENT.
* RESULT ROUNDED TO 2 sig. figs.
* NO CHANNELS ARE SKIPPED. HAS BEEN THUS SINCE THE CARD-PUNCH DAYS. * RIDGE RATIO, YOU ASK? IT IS 19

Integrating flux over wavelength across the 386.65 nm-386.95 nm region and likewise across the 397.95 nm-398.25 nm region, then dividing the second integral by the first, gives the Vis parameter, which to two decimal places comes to 1.39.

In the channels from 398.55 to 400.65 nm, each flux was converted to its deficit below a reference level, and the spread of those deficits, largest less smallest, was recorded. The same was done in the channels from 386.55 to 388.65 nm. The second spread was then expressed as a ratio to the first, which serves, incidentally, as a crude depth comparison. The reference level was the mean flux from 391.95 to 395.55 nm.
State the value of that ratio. 1.67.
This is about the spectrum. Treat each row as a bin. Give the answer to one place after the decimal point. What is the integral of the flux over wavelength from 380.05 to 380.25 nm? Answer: 1.9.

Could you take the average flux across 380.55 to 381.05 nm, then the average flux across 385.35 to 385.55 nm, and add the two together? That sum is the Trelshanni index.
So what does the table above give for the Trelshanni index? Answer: 21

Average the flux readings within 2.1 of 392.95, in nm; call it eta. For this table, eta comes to 10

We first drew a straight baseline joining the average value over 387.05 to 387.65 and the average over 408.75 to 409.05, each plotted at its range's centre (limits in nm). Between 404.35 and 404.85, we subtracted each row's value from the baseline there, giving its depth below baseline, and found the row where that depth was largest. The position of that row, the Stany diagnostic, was 404.5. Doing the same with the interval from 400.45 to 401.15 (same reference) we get 400.8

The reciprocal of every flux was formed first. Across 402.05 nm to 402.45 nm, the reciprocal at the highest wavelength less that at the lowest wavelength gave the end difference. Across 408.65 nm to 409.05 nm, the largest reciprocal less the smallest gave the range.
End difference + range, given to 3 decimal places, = 0.019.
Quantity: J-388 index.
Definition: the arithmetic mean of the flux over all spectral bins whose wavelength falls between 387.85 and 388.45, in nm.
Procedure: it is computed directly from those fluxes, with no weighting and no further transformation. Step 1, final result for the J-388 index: 11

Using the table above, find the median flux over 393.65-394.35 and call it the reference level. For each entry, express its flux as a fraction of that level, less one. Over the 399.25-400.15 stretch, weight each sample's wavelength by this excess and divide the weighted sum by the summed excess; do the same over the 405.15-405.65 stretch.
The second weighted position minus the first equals 5.65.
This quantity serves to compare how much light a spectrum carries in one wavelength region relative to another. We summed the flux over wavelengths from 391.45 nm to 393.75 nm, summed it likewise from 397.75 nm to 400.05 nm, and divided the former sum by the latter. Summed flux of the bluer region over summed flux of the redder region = 0.61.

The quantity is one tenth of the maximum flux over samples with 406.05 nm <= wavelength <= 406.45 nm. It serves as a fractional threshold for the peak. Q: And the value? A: 1.6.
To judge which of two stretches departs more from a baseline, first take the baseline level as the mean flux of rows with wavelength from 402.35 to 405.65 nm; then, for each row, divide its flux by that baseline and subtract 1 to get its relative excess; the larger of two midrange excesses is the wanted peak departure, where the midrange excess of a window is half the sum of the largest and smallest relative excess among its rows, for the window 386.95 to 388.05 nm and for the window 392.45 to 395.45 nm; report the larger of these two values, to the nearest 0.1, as -0.4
